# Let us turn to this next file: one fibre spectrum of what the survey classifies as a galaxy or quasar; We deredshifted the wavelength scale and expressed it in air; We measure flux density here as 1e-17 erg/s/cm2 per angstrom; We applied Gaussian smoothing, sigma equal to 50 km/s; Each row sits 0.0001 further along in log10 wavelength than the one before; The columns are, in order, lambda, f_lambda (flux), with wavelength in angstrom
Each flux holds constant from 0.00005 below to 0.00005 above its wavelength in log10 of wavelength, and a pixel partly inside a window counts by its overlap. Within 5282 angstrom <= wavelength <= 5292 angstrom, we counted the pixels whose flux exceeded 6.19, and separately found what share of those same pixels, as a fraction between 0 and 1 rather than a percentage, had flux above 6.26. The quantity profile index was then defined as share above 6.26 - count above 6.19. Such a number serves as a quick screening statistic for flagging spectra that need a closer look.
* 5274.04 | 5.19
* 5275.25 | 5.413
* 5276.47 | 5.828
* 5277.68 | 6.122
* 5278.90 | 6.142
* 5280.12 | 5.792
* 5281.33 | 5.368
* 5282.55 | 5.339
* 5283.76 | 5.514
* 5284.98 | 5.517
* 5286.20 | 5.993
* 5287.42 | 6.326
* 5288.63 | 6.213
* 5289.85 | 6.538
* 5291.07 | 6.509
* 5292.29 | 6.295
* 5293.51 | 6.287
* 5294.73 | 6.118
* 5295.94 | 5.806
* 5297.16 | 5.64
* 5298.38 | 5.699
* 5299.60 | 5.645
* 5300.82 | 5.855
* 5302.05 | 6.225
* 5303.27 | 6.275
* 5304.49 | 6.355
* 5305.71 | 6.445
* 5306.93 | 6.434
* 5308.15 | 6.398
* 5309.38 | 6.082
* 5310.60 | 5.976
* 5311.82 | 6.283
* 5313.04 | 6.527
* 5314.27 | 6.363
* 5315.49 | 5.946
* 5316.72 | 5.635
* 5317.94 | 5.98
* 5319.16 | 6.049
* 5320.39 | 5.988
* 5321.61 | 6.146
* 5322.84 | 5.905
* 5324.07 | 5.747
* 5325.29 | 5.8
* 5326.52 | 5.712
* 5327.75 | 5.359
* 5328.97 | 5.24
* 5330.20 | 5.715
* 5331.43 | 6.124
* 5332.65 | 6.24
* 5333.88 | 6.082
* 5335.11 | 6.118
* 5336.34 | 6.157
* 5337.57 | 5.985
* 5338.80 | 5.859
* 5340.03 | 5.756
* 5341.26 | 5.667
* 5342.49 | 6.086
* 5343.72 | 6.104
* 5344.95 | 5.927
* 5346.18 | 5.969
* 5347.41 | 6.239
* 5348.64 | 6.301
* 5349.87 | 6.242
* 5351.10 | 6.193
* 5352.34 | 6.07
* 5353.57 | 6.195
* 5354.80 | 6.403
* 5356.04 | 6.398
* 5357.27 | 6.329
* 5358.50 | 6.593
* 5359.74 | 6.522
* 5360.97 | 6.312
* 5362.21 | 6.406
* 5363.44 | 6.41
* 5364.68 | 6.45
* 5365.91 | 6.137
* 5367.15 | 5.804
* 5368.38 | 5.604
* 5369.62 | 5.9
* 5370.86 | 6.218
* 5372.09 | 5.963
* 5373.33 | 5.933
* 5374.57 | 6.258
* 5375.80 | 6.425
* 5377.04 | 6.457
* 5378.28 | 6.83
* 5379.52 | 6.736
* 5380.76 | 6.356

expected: -3.6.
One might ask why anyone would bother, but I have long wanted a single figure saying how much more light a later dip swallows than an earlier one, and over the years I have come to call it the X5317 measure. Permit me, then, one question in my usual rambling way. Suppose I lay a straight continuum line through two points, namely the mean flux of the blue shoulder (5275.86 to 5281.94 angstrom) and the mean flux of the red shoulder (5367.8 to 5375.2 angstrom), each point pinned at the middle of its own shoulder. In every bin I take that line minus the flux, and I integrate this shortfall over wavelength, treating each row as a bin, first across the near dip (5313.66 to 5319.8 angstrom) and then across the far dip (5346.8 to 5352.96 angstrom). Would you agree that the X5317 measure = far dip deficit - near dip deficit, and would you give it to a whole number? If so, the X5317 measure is -1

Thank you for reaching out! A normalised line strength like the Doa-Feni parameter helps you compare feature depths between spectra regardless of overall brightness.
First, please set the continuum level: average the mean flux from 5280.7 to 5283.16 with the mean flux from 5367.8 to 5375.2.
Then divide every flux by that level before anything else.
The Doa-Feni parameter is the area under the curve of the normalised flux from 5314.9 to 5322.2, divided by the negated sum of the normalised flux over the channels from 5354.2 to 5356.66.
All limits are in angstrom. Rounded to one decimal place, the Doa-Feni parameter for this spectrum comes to -3.4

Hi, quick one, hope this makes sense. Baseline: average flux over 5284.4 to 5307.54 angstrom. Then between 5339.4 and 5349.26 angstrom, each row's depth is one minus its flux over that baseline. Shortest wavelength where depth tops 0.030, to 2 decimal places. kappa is 5340.03 angstrom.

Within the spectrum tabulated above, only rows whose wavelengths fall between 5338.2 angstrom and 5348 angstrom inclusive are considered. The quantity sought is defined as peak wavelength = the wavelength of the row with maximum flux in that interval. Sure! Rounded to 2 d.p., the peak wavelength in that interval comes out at 5347.41 angstrom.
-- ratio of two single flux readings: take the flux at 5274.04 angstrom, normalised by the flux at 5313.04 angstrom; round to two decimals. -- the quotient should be 0.80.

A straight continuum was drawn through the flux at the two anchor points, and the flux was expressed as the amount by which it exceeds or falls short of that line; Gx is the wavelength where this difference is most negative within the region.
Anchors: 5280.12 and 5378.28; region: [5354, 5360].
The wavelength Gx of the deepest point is 5357.27 angstrom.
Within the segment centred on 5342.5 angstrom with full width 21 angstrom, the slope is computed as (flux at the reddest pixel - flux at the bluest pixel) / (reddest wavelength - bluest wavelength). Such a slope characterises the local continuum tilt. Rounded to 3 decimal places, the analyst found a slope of -0.009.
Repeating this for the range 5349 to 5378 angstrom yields 0.008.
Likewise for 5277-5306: 0.012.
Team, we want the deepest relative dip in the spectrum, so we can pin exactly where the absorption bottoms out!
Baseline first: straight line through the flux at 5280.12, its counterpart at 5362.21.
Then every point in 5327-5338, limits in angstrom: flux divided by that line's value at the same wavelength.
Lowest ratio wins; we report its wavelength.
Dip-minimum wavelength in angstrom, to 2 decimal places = 5328.97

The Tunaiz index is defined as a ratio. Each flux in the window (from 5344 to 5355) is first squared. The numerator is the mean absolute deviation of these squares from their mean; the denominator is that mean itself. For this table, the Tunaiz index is 0.039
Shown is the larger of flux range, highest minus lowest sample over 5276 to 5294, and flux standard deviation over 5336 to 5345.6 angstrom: 1.20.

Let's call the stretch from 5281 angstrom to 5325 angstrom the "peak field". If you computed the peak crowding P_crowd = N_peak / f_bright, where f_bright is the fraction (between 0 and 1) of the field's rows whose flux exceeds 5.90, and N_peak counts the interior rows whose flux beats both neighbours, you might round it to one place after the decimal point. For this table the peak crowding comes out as 10.1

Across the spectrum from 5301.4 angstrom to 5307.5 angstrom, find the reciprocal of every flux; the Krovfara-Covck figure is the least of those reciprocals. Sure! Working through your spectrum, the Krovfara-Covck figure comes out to 0.155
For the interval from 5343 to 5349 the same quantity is 0.159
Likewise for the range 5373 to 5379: 0.146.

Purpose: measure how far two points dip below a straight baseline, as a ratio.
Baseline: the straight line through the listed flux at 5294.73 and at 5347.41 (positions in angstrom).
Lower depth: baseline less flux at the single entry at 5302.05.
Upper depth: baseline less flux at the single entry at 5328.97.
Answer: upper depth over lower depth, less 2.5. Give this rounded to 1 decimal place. -13.1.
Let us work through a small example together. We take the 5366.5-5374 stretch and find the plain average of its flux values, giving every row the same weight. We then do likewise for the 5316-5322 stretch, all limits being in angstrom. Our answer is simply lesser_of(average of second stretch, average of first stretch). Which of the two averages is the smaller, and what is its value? 5.90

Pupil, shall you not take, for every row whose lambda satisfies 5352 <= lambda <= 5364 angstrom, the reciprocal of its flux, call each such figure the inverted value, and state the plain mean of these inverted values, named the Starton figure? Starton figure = 0.157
